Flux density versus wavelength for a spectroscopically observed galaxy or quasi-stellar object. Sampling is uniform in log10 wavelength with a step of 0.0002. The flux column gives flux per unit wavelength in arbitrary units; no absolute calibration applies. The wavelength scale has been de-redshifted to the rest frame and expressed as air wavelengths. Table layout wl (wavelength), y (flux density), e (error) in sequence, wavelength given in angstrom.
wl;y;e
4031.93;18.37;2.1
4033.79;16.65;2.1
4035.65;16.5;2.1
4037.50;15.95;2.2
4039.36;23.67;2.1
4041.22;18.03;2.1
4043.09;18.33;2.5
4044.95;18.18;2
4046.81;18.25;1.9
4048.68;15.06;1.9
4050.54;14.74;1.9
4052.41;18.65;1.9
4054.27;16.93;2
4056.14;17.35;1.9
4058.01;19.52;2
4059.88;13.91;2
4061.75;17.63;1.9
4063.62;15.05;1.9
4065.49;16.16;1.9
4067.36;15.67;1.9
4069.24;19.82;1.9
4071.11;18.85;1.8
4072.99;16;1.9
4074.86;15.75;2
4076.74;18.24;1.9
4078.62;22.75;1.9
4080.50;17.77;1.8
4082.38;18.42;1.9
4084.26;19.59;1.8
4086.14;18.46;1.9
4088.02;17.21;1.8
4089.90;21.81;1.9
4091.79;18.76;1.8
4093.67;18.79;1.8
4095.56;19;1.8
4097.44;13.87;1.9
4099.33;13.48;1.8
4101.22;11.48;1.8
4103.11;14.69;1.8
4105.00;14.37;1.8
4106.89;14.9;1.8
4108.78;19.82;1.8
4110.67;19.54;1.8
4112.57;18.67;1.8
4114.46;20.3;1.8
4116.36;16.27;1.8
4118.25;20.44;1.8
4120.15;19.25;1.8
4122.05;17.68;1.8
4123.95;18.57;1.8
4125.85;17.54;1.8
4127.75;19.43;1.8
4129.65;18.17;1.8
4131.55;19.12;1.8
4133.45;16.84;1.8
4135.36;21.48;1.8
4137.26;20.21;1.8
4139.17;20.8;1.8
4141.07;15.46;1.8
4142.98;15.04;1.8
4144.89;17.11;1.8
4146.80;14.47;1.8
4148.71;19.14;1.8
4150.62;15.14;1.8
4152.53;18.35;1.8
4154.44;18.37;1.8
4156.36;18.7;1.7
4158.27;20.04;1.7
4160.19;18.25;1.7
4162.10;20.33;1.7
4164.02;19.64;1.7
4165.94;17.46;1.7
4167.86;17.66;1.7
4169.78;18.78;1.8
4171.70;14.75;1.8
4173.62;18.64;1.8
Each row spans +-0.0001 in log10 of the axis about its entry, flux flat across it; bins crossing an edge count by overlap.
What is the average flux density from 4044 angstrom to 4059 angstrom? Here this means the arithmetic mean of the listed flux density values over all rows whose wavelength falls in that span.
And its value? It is 17.3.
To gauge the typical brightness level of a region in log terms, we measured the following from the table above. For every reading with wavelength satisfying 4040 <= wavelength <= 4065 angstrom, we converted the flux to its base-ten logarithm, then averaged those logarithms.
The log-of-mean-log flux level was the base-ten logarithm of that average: 0.090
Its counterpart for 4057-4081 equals 0.093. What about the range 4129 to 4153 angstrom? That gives 0.096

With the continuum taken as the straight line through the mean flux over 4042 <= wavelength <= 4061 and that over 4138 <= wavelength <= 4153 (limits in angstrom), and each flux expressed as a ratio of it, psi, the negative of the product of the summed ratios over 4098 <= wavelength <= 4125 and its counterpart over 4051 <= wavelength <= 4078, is -198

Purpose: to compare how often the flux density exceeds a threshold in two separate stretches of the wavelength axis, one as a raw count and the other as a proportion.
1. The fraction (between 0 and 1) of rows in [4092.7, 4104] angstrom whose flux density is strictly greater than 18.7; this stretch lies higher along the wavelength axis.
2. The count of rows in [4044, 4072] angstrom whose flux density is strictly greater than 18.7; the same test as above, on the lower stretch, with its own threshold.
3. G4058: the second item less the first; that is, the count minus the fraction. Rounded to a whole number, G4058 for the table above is 3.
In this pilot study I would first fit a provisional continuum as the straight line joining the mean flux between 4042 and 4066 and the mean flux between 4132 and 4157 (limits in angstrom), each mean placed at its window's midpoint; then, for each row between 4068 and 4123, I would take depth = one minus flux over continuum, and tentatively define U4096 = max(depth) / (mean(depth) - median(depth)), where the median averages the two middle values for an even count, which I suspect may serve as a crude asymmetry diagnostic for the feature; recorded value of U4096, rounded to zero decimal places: 8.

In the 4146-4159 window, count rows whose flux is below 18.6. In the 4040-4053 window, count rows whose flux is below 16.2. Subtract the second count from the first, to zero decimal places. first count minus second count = 2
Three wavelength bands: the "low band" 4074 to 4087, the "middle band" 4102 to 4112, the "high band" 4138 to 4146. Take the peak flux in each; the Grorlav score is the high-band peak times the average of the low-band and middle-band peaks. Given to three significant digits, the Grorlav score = 443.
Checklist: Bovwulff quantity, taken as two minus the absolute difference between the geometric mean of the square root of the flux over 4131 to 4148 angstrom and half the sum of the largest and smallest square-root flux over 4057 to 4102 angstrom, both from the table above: 1.88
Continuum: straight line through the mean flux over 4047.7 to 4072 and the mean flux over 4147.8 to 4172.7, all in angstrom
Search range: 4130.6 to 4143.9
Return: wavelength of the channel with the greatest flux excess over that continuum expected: 4135.36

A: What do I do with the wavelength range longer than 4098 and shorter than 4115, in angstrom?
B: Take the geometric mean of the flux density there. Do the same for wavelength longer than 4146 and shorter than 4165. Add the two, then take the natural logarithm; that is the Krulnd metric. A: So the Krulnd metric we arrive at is 3.53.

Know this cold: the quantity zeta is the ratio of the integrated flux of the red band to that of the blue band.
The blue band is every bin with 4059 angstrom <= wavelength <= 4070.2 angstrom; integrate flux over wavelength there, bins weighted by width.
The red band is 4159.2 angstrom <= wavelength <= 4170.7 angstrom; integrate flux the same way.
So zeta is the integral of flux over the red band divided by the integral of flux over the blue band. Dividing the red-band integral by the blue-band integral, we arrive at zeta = 1.17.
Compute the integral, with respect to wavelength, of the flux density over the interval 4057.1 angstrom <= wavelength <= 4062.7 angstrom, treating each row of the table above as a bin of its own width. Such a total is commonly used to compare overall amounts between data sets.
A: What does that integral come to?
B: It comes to 95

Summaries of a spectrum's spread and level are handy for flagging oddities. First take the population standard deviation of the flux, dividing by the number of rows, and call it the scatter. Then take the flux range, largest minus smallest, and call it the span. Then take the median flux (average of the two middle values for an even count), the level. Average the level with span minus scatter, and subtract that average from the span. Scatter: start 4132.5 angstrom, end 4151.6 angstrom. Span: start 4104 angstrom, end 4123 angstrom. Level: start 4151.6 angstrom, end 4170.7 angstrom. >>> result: -4.98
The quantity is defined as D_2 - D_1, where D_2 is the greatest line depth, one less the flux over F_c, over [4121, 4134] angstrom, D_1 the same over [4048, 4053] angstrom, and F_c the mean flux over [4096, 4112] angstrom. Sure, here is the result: -0.14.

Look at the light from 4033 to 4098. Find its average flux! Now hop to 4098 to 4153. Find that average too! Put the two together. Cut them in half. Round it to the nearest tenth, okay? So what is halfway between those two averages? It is 17.6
